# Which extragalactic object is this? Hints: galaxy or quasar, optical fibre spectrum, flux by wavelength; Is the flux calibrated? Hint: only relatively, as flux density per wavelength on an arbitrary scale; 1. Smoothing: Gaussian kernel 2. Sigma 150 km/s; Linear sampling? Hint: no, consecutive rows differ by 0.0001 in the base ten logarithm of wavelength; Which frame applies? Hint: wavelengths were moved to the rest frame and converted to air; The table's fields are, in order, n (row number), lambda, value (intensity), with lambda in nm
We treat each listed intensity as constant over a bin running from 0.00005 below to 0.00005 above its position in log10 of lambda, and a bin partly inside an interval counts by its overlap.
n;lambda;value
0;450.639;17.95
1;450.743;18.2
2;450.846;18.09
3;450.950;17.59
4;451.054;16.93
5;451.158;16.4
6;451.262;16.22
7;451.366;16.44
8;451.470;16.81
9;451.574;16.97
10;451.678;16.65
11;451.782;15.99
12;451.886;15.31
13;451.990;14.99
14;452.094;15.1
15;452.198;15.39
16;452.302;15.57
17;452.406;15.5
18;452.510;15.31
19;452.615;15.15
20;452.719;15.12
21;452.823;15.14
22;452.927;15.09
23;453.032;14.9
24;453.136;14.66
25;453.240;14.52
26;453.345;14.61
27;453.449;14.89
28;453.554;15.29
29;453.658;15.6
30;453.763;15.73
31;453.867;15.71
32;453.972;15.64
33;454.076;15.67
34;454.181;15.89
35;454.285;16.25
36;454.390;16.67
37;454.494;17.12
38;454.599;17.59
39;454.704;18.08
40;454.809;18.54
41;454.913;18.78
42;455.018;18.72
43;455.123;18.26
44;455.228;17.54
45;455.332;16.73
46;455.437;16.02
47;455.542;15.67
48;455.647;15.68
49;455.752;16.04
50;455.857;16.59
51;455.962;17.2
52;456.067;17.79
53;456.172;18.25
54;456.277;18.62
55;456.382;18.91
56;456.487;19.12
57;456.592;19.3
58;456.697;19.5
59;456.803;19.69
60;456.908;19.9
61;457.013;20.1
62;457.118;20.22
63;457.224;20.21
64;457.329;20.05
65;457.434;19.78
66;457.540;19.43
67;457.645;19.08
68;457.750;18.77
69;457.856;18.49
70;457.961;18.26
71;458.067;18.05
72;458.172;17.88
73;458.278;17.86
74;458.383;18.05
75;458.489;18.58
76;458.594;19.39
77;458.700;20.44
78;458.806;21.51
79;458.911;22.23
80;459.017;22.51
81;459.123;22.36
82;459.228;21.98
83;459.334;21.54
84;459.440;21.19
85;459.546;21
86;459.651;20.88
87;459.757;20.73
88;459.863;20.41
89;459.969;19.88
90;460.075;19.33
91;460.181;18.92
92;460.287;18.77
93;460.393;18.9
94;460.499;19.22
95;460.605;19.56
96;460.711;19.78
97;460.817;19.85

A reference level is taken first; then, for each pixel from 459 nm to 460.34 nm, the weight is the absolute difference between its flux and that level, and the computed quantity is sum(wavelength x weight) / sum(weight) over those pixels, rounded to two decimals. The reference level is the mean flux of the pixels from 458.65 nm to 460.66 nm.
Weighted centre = 459.63 nm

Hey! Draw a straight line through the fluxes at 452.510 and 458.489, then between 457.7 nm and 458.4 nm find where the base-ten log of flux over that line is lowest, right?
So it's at 458.278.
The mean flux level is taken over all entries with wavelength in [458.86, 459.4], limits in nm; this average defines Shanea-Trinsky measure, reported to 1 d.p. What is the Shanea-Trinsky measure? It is 22.1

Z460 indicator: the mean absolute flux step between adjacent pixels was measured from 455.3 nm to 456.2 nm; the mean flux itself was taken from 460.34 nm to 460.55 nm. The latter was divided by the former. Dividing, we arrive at 42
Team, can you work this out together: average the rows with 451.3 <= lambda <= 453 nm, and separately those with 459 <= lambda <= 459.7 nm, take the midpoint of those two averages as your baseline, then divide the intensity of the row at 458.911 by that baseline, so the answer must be 1.19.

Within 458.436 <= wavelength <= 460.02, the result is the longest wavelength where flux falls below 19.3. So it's 458.489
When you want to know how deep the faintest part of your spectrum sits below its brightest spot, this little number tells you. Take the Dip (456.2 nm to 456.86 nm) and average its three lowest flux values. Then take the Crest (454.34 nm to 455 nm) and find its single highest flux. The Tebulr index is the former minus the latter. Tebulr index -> 0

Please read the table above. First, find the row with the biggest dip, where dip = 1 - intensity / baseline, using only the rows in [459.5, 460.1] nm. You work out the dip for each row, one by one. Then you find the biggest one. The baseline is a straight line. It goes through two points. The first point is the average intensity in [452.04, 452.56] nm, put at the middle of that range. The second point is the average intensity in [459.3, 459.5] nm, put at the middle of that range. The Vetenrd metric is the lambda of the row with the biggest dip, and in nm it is 460.075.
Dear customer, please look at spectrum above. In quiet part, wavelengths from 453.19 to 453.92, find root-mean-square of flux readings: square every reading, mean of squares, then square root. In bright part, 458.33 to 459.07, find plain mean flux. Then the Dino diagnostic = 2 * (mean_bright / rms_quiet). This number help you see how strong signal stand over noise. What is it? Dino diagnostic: 2.68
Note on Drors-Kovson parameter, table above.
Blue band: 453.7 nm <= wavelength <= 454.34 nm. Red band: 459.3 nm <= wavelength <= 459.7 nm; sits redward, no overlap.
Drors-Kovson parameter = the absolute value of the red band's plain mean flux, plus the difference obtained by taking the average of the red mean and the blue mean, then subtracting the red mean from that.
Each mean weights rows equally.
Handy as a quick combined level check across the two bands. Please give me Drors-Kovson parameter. 18.5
